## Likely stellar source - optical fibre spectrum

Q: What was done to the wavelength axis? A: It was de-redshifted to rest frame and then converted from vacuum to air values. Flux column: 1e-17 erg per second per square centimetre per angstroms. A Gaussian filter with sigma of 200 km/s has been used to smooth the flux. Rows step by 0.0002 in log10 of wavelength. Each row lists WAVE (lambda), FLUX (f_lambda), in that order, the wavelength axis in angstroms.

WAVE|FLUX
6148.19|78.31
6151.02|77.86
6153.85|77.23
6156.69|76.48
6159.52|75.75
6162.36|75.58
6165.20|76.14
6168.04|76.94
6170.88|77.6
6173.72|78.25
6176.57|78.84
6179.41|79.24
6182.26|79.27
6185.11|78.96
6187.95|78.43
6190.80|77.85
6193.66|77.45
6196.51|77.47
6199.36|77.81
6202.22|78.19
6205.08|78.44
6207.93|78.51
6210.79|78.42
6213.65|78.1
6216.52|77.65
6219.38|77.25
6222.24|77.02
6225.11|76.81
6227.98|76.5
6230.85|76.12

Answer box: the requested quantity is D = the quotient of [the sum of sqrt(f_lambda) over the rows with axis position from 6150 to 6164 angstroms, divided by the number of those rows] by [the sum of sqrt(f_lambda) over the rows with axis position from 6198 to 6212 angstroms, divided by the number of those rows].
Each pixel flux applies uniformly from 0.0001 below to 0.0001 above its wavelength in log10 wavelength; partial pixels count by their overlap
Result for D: 0.99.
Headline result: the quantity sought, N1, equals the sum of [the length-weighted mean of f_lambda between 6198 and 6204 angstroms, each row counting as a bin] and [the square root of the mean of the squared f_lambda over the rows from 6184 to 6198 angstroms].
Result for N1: 156.0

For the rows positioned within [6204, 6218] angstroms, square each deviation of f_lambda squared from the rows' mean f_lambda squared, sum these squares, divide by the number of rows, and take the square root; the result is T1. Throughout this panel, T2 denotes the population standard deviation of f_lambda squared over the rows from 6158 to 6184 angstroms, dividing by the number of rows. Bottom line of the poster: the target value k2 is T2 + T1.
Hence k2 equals 266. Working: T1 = 50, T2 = 216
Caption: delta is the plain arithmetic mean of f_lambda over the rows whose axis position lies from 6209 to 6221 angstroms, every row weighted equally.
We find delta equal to 77.9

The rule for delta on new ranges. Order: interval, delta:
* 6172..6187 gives 78.9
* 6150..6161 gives 76.8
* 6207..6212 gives 78.5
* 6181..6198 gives 78.2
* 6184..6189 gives 78.7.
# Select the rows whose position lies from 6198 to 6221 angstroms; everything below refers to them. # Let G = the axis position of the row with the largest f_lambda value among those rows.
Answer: 6207.93 angstroms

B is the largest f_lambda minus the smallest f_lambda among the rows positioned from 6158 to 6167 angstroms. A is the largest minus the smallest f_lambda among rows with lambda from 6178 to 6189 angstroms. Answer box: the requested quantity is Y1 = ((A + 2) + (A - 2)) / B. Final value 3.0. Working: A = 0.8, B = 0.6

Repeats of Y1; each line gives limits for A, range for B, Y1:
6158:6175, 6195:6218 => 5.1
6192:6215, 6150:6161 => 1.0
